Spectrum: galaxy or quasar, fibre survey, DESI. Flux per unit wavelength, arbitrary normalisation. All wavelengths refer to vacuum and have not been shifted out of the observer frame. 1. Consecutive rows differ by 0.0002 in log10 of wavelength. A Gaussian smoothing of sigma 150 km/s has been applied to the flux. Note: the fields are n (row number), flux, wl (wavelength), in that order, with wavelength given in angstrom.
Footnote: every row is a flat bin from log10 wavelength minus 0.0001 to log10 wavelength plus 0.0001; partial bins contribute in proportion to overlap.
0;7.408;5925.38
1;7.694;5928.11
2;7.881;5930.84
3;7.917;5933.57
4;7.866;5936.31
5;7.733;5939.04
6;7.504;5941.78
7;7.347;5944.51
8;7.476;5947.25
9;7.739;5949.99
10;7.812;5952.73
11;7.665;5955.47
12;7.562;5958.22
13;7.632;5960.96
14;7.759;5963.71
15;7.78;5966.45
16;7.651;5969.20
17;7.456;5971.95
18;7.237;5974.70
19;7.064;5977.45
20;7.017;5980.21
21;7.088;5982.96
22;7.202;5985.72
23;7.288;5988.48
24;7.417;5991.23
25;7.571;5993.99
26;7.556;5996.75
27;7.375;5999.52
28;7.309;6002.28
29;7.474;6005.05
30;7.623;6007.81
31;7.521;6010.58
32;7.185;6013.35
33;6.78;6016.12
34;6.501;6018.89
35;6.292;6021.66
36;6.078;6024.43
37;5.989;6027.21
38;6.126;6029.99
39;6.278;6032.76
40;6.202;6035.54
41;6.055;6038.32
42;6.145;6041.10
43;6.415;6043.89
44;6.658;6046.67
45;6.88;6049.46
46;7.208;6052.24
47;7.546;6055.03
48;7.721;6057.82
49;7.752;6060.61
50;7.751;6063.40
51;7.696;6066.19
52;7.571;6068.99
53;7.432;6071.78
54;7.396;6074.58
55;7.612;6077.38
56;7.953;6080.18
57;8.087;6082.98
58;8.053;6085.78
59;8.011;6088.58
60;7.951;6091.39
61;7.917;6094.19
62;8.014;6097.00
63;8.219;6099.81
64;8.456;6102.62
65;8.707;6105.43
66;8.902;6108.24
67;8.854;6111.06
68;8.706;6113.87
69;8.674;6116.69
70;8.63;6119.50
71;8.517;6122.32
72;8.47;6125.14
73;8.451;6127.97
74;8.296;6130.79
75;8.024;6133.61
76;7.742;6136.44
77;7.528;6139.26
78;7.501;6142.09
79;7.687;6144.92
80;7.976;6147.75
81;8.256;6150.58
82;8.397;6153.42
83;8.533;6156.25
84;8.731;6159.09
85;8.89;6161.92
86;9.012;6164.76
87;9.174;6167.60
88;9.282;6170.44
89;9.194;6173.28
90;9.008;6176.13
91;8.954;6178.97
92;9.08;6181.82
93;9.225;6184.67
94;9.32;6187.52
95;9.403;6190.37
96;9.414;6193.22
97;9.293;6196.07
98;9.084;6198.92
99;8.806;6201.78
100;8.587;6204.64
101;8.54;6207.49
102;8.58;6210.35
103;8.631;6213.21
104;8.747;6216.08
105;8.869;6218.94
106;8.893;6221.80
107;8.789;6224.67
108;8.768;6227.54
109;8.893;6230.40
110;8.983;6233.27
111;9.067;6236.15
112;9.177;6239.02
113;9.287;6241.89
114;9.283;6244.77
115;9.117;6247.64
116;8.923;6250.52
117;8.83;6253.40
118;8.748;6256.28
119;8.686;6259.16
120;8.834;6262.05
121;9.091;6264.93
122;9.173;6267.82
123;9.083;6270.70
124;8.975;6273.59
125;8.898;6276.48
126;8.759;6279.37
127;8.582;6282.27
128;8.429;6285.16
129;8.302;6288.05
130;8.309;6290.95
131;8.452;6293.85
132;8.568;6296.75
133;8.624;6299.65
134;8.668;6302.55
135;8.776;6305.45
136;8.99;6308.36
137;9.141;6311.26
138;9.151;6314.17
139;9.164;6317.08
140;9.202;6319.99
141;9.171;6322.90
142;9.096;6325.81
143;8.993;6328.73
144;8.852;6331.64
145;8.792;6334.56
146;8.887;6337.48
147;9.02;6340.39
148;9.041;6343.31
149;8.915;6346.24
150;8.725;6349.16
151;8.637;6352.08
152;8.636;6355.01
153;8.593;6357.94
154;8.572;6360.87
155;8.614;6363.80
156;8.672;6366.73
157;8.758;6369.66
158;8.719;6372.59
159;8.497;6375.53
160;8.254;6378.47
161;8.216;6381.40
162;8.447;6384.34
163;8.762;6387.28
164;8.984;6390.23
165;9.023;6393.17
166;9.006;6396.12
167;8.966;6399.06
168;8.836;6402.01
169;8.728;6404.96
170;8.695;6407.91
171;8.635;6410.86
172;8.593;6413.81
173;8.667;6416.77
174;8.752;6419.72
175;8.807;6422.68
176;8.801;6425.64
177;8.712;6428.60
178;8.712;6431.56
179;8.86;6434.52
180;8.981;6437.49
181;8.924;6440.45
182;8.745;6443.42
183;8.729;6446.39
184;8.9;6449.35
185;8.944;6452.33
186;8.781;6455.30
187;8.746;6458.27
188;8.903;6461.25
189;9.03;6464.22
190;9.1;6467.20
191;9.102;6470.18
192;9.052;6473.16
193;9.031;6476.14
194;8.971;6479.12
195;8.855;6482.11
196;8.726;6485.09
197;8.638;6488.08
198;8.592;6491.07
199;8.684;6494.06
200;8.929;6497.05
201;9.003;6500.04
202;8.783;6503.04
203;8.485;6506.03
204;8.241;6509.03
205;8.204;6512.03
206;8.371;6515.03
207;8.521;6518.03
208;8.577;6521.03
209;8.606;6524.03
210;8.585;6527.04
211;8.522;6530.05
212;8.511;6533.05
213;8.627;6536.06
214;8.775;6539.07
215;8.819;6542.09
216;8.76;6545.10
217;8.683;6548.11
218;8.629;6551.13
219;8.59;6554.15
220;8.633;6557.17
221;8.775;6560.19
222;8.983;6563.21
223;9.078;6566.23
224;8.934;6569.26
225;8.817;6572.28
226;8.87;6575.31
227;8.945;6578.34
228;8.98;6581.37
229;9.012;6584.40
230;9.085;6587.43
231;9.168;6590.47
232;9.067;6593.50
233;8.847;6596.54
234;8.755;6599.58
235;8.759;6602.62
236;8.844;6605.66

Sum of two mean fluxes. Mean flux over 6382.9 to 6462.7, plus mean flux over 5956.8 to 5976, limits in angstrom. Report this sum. 16.4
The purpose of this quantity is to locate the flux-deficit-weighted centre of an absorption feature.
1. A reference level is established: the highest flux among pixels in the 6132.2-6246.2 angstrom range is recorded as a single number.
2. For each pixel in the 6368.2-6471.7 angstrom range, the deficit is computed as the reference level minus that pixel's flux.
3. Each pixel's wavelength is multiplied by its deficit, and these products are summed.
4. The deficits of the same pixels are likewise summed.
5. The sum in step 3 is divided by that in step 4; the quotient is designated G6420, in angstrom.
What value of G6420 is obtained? 6414.7 angstrom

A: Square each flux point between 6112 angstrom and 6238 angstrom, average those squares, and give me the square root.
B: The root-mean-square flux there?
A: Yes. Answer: 8.7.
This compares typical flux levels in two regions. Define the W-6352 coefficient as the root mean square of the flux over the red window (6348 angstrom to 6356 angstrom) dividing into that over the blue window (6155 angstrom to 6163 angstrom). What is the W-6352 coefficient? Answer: 1.01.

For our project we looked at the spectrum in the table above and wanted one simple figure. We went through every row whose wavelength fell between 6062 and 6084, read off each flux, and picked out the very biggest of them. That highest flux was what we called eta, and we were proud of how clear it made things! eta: 8.087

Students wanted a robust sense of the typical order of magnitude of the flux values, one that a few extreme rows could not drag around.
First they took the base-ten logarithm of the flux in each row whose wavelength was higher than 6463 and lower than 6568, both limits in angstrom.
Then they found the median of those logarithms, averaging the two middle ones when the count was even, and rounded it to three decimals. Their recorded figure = 0.939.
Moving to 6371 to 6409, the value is 0.941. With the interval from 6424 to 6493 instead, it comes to 0.947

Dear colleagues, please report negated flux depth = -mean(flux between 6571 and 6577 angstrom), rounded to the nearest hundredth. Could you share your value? -8.84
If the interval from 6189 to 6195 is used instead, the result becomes -9.41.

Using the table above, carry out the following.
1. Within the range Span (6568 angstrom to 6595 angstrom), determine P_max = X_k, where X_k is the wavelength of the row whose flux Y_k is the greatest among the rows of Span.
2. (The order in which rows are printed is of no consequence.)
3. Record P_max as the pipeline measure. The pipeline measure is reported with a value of 6590.47 angstrom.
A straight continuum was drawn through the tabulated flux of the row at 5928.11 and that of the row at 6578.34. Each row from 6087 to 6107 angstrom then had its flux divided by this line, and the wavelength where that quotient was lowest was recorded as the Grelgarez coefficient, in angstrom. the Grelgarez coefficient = 6094.19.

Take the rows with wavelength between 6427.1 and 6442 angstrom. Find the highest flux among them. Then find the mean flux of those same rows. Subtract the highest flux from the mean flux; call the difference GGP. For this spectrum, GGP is -0.14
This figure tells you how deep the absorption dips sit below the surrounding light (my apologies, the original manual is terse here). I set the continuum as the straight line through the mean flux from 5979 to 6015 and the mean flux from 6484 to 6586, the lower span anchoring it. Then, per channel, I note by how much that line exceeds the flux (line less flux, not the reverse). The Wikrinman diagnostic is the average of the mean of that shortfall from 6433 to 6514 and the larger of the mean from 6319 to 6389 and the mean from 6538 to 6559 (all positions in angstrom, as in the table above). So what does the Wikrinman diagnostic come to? -0.11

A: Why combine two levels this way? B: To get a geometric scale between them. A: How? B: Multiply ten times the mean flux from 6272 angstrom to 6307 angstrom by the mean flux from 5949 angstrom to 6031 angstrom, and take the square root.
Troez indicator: 24.9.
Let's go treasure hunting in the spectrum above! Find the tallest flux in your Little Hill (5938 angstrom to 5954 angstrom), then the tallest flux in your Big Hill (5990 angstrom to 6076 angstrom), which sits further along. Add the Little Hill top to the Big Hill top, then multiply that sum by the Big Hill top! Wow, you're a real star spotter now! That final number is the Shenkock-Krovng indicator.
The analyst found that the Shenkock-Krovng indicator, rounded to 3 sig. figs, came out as 121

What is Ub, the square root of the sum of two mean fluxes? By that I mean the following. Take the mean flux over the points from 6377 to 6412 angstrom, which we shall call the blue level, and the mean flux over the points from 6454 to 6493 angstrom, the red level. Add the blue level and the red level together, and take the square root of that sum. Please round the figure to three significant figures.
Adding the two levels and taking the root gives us 4.20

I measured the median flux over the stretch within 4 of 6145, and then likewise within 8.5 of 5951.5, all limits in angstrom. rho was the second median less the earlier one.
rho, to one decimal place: -0.1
